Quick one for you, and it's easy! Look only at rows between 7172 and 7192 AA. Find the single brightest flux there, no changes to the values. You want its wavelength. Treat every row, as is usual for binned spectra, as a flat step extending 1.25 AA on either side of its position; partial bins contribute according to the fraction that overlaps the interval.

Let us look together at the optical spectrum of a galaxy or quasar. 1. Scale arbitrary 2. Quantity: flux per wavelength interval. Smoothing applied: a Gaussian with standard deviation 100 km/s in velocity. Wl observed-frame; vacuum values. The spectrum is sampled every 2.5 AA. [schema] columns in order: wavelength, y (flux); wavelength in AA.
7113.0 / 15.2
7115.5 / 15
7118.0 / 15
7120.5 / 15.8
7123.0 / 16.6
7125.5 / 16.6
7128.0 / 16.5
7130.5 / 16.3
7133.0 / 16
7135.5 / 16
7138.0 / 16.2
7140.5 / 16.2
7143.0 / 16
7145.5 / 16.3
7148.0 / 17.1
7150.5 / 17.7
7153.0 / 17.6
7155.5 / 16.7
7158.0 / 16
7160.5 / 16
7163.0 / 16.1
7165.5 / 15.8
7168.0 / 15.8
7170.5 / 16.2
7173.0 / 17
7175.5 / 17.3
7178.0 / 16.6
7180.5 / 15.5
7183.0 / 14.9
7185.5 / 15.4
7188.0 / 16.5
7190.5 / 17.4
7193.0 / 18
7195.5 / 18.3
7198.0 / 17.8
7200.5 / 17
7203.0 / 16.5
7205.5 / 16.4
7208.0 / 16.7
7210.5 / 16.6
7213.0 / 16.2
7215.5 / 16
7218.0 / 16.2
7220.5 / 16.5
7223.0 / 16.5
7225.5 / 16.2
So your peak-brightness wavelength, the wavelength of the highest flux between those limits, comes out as 7190.5 AA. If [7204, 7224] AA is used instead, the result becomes 7208.0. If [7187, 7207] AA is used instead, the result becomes 7195.5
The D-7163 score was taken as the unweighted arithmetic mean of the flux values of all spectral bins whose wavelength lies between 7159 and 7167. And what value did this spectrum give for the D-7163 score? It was 16.0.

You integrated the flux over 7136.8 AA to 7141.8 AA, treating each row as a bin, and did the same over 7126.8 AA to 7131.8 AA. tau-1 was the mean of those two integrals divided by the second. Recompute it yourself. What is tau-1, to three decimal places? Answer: 0.994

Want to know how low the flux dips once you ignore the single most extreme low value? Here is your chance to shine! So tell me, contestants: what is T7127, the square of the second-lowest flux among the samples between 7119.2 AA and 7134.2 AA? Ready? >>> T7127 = 256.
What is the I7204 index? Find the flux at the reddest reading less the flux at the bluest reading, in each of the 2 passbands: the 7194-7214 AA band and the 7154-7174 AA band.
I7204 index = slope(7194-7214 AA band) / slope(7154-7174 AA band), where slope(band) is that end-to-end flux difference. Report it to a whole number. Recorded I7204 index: -7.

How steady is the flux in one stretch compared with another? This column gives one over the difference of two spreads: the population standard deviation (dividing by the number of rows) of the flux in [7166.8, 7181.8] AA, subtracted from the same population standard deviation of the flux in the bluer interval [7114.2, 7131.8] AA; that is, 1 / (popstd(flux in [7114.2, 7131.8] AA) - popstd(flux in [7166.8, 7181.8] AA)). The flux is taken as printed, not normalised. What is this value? 34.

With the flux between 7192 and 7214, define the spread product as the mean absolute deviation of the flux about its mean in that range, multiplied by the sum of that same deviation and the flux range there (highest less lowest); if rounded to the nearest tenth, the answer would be 1.8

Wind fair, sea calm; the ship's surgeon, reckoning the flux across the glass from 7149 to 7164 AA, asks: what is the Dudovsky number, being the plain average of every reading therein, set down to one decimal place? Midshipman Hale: 16.7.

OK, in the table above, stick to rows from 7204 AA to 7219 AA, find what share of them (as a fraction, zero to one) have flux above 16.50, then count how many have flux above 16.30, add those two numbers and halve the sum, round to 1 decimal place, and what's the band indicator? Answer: 1.7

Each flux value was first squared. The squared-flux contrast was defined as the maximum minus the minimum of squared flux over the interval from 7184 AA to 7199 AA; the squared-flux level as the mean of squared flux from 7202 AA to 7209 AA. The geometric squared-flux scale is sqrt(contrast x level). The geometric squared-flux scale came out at 163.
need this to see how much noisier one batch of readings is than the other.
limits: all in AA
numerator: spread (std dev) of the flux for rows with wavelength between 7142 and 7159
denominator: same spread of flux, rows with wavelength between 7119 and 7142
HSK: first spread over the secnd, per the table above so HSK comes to 2.5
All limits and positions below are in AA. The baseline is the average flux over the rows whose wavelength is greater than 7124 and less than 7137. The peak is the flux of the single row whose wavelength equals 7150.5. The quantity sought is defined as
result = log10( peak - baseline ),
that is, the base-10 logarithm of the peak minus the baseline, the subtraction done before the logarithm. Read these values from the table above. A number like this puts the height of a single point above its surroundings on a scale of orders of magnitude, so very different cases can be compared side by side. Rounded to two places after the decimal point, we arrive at 0.15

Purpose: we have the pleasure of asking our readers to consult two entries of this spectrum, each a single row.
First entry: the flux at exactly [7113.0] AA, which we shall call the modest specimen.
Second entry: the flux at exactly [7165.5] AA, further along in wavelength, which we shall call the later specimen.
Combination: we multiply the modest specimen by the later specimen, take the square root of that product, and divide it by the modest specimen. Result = 1.02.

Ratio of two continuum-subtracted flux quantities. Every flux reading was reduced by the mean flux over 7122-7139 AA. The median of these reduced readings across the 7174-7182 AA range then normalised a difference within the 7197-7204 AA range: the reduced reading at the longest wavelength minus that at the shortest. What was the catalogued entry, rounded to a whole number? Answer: -5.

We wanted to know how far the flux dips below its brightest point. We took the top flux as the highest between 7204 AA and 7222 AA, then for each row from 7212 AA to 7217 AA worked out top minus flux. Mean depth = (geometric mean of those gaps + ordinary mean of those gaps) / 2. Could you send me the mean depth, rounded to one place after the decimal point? 0.6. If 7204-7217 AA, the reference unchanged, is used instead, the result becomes 0.2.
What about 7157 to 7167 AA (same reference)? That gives 0.7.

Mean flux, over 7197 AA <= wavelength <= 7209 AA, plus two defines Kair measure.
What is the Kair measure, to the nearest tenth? 18.9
